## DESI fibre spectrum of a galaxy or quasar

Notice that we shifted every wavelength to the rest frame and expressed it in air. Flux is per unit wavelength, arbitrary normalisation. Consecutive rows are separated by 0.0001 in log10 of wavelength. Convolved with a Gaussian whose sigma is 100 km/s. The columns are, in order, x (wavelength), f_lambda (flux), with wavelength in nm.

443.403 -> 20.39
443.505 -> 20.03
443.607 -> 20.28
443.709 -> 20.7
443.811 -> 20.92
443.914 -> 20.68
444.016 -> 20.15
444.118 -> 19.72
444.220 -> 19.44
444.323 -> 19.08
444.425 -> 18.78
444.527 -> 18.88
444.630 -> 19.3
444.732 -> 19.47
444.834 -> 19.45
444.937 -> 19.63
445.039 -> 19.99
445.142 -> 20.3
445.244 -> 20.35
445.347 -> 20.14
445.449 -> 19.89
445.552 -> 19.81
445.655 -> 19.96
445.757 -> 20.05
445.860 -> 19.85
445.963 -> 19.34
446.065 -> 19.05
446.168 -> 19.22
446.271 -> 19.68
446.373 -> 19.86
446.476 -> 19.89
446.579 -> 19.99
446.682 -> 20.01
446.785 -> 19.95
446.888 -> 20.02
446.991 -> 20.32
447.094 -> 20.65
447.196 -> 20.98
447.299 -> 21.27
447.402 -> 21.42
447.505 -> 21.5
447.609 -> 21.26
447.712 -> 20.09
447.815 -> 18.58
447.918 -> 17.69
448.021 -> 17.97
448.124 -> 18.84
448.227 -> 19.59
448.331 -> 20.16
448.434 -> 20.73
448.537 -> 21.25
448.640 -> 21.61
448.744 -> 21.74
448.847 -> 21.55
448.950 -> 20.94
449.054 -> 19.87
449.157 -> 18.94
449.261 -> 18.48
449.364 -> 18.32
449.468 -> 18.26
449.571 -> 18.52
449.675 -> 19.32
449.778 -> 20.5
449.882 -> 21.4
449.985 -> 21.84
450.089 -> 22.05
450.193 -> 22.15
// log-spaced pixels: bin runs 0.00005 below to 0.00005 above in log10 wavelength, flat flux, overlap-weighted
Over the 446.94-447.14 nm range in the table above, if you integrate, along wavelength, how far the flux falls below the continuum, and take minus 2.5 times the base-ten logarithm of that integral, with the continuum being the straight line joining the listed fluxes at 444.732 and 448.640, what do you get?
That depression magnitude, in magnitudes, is 3.2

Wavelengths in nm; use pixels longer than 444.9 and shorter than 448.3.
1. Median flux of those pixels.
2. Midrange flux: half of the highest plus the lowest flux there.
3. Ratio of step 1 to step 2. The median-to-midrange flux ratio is 1.02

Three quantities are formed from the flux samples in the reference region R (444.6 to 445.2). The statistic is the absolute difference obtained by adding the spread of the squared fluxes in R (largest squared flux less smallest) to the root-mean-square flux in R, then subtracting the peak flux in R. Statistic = 39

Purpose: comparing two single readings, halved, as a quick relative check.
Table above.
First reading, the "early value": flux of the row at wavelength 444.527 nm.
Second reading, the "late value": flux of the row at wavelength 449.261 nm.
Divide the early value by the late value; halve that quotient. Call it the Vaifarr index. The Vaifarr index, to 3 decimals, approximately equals 0.511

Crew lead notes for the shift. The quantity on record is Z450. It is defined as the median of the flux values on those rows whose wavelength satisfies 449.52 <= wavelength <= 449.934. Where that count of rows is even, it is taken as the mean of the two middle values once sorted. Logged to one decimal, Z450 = 19.9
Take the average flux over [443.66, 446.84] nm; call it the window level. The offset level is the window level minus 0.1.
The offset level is 19.7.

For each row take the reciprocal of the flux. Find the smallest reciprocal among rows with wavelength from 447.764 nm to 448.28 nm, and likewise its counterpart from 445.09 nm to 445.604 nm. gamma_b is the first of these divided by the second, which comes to 1.04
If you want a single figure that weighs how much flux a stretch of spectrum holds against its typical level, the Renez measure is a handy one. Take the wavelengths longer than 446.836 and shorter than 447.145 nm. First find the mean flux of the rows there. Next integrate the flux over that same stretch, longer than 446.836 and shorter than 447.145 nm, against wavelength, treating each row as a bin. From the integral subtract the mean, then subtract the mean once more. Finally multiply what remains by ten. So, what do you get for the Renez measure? -344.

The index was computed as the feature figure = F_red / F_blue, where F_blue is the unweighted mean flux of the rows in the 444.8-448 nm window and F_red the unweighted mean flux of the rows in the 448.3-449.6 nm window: 1.00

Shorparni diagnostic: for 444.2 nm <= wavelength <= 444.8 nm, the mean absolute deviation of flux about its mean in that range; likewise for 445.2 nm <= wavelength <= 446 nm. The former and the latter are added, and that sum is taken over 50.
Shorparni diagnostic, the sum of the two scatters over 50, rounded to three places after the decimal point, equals 0.009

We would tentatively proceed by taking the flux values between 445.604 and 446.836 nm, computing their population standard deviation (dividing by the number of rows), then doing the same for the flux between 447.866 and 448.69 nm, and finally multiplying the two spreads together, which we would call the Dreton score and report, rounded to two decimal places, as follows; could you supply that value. 0.45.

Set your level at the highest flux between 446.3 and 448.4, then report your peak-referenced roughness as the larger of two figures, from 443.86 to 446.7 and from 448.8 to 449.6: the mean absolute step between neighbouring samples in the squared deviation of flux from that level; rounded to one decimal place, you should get 1.7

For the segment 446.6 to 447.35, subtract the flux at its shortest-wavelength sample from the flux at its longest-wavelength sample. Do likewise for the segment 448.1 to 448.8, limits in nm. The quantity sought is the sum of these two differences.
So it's 4.2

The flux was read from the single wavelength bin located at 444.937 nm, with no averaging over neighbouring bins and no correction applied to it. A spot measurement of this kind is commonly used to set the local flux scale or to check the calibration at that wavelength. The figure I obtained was 19.63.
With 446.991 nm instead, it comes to 20.32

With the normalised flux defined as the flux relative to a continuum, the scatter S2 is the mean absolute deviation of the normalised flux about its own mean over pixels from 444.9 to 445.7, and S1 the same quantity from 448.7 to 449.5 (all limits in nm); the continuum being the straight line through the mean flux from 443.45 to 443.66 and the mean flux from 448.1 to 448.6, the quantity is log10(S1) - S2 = -1.21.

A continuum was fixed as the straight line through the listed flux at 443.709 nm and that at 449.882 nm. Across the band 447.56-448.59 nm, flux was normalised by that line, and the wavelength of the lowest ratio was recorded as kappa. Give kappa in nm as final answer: 447.918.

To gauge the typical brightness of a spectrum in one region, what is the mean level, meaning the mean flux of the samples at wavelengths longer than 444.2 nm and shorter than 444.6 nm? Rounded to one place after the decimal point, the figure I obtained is 19.0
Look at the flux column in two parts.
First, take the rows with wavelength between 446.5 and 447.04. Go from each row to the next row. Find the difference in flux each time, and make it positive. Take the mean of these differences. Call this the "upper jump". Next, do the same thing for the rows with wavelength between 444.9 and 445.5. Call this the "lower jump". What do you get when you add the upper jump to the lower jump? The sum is 0.35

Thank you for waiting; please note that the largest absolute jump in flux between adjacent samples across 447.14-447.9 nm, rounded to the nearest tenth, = 1.5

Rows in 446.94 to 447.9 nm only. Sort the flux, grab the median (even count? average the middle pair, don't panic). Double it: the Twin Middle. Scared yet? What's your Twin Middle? 42.0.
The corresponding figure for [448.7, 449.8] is 38.6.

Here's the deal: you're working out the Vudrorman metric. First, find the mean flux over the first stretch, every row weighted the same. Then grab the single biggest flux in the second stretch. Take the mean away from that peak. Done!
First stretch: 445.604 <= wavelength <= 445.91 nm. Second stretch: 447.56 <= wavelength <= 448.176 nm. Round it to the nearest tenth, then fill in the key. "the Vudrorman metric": 1.3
